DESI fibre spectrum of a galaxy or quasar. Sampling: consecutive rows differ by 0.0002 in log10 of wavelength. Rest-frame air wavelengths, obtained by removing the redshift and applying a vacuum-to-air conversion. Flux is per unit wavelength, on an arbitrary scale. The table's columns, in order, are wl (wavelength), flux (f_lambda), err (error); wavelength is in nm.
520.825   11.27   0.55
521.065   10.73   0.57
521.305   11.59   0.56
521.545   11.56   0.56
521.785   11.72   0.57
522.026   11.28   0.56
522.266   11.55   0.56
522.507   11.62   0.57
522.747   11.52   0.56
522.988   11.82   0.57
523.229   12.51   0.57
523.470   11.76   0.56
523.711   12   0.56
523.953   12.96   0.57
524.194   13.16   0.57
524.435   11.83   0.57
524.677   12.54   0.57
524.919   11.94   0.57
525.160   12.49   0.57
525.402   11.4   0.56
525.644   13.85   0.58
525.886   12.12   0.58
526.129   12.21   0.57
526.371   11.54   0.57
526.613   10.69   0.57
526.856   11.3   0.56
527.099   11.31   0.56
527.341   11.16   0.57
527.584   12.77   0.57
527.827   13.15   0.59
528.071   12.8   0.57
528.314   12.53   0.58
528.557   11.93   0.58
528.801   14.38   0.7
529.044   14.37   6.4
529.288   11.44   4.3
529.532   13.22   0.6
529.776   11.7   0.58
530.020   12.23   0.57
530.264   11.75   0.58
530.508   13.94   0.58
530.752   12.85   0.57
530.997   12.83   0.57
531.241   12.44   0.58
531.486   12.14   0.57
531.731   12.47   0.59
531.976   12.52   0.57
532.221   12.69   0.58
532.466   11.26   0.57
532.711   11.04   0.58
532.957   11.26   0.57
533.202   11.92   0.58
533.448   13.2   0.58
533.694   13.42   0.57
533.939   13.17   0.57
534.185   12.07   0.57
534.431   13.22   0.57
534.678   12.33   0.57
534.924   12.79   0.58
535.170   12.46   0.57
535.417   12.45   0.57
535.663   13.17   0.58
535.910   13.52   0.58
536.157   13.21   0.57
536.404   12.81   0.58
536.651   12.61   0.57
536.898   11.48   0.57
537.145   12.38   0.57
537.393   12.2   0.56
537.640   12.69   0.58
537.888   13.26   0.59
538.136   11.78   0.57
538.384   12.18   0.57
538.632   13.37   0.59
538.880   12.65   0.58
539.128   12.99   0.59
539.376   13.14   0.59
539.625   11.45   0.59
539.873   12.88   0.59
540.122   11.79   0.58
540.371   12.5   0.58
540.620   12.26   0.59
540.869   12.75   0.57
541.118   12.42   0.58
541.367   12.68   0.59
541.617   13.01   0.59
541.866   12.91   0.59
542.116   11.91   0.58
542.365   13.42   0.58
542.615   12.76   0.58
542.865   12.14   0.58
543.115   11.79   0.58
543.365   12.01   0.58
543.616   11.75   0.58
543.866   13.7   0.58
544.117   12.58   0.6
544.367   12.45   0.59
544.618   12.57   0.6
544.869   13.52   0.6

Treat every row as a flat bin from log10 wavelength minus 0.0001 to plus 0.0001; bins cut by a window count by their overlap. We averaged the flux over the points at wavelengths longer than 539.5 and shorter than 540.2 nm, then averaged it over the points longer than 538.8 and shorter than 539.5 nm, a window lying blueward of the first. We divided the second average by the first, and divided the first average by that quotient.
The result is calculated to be 11.2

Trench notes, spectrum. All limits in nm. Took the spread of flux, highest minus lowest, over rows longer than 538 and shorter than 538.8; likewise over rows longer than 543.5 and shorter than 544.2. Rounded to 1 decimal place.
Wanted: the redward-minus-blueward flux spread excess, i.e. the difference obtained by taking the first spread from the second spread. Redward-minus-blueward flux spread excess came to 0.4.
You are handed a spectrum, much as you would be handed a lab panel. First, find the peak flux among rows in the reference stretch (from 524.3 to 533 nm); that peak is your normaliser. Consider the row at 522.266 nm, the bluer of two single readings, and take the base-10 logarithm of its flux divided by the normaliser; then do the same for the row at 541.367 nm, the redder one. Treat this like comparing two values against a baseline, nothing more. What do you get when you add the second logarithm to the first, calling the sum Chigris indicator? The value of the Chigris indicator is -0.150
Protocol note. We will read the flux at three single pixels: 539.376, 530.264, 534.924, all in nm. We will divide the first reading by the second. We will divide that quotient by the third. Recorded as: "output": 0.0874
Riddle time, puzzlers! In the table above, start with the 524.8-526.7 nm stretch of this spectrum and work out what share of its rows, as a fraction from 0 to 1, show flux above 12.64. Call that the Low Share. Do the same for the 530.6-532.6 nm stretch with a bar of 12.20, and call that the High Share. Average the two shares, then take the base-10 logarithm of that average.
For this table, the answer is -0.36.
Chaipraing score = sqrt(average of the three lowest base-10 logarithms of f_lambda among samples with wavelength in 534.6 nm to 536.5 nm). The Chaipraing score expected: 1.05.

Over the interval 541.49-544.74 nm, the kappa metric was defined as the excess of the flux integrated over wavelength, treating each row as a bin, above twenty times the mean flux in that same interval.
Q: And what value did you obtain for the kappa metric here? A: -210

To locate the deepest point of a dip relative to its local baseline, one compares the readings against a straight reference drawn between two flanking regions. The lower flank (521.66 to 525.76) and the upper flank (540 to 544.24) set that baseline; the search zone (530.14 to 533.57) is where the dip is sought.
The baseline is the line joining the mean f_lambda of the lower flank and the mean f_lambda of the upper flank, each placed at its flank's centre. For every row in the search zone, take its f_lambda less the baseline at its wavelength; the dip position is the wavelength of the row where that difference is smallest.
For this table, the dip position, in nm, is 532.711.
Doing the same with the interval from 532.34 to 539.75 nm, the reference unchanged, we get 532.711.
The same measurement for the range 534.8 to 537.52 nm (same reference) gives 536.898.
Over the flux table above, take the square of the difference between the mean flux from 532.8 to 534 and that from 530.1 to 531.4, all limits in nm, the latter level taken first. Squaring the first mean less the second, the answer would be 0.0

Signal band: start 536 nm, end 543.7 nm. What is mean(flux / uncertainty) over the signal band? 21.5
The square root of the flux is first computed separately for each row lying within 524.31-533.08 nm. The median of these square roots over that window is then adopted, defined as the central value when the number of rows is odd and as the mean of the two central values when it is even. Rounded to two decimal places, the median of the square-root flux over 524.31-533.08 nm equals 3.50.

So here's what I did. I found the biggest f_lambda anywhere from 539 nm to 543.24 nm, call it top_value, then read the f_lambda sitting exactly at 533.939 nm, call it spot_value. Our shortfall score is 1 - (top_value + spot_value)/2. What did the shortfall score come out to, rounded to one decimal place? -12.3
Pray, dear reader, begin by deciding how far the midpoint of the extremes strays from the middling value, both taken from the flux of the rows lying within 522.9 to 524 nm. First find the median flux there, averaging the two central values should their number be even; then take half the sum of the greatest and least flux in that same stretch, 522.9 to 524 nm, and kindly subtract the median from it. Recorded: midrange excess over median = 0.4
